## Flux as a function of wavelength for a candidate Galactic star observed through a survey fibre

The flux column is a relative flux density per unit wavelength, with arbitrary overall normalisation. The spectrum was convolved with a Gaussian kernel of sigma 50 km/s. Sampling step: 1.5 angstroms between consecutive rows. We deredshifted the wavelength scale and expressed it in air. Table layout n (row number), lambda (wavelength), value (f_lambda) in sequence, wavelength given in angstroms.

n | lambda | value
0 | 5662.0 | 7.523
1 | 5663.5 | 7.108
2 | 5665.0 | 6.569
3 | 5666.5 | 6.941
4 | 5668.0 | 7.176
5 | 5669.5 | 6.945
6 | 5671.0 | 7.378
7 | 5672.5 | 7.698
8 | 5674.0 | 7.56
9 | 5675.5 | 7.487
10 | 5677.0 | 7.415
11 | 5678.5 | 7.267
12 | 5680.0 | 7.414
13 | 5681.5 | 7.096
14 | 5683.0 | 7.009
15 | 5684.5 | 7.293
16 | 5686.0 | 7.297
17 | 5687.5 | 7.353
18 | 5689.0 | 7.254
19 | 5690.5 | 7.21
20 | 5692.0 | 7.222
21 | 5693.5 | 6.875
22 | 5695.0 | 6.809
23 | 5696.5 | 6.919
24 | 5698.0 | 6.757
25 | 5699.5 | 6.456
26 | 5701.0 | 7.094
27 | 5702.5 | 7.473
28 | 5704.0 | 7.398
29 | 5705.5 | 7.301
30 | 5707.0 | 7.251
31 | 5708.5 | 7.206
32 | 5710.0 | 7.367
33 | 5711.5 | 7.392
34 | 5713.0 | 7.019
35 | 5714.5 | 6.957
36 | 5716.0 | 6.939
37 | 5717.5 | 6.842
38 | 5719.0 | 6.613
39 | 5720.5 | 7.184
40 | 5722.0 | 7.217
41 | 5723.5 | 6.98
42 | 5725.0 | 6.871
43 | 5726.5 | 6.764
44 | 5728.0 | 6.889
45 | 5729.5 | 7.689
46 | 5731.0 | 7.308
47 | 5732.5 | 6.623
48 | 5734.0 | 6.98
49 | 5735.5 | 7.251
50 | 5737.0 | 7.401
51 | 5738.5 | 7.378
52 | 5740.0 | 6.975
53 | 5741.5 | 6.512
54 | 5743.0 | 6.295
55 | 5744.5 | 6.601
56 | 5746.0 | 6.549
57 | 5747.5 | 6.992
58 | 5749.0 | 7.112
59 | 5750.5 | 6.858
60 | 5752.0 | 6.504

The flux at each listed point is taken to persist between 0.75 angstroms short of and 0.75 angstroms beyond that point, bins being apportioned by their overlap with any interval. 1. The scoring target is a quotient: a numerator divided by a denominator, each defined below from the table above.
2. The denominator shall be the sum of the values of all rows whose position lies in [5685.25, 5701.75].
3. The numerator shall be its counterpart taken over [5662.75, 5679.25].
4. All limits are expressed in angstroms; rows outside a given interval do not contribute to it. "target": 1.03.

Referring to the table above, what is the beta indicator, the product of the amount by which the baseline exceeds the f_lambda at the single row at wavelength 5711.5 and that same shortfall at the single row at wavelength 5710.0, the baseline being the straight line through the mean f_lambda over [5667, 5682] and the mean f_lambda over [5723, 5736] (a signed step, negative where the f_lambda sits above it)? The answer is 0.06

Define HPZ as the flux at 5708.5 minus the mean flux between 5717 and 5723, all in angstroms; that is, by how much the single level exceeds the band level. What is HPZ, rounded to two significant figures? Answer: 0.24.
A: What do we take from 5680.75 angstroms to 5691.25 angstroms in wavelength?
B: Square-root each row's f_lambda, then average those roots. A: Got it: 2.69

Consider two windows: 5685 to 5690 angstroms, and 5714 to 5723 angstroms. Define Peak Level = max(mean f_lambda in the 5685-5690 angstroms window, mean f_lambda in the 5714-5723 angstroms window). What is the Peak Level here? 7.30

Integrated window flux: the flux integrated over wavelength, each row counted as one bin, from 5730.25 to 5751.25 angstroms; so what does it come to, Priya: 145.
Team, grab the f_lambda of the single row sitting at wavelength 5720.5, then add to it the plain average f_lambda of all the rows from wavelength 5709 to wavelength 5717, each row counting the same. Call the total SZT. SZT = 14.3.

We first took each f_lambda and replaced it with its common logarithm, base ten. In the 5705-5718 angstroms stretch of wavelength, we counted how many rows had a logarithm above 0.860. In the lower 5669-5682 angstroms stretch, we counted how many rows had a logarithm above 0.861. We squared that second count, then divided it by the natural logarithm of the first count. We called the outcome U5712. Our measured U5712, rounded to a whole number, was 35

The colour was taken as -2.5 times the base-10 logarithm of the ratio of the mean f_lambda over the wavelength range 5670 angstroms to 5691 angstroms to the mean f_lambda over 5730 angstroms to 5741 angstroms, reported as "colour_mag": -0.031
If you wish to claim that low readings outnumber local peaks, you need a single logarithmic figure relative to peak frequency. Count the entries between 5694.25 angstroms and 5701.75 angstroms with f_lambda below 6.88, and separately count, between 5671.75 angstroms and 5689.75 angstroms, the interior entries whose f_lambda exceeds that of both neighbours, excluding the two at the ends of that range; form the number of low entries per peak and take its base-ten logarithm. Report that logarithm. 0.18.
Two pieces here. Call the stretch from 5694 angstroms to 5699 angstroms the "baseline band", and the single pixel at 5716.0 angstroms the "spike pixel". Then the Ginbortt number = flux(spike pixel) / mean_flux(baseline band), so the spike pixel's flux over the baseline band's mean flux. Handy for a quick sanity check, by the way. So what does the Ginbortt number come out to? 1.02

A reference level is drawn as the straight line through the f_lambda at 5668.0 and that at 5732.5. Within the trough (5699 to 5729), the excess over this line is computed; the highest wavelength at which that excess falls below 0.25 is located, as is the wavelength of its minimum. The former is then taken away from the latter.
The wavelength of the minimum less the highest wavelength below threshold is -28.5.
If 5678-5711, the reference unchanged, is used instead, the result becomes -1.5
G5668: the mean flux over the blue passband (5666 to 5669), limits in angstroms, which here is 7.06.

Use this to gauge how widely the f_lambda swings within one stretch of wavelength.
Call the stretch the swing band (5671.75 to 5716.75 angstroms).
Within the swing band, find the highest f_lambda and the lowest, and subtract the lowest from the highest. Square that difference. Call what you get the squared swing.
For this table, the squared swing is 1.5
